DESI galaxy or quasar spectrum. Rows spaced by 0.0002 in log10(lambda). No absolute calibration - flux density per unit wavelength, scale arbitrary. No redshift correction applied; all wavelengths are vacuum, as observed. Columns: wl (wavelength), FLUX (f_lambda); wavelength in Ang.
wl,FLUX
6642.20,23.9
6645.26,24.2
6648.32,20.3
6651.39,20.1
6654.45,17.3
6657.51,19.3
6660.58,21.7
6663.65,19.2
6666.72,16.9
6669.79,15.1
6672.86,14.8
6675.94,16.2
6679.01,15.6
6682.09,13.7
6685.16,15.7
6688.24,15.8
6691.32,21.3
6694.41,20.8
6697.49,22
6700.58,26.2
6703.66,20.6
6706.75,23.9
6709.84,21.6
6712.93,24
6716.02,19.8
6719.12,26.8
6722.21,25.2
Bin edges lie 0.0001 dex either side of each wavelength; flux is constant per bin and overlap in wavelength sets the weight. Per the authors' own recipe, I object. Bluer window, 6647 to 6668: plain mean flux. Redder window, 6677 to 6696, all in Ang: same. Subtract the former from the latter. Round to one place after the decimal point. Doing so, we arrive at -2.1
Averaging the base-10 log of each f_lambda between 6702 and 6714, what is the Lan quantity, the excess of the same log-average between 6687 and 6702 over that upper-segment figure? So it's -0.03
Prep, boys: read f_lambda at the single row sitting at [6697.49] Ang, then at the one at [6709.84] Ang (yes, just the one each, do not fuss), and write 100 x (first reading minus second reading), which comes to 40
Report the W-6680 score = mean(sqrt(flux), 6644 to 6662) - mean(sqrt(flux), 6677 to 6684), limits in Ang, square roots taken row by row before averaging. 0.7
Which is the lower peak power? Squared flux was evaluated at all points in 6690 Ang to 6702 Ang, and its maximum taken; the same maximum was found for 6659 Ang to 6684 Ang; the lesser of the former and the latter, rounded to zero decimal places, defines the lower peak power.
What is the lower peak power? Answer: 471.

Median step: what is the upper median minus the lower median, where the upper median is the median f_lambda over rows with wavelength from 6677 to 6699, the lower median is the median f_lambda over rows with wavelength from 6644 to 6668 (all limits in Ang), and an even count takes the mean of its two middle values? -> -4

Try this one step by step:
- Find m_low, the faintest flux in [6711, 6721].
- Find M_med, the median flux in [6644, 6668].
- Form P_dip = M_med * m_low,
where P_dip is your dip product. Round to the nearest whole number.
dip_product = 390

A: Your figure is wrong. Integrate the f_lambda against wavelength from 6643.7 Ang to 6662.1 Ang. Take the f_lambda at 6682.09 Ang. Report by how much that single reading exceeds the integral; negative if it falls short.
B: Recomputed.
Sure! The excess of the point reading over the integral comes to -363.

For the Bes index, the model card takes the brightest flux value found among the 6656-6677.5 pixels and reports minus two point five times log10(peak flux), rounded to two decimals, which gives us -3.34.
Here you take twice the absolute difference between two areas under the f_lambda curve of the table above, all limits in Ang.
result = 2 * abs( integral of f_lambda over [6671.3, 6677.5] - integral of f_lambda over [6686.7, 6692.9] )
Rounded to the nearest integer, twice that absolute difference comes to 38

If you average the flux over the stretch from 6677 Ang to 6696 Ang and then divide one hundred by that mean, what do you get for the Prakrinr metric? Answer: 5.8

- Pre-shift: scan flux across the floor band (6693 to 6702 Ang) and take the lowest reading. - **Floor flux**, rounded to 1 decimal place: 20.8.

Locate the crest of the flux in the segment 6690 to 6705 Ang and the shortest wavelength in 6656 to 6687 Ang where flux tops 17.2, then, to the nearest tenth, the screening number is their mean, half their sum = 6679.0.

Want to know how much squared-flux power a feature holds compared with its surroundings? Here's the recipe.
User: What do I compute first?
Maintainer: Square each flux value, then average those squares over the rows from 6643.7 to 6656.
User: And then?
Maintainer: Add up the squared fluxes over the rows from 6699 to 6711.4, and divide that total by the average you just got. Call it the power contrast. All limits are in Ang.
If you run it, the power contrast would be 5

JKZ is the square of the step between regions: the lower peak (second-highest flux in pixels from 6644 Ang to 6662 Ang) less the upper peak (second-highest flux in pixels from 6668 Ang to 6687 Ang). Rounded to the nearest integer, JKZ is 36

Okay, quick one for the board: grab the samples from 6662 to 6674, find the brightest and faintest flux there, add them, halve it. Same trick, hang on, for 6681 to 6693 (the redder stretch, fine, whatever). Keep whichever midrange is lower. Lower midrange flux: 17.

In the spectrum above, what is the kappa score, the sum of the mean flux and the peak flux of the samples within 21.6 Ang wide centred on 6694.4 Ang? 47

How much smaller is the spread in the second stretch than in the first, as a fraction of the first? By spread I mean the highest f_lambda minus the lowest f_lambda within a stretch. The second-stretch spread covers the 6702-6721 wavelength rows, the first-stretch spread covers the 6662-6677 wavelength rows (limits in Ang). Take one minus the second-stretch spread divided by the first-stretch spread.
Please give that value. -0.6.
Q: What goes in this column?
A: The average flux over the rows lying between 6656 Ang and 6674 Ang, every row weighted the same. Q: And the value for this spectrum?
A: 18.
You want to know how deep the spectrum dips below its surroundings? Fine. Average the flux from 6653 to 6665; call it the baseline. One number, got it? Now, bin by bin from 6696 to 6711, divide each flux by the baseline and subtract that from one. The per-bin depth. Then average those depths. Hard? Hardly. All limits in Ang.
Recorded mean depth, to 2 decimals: -0.18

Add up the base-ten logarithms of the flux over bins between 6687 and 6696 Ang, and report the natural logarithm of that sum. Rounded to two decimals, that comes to 1.35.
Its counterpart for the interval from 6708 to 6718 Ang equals 1.39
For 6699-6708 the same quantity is 1.41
